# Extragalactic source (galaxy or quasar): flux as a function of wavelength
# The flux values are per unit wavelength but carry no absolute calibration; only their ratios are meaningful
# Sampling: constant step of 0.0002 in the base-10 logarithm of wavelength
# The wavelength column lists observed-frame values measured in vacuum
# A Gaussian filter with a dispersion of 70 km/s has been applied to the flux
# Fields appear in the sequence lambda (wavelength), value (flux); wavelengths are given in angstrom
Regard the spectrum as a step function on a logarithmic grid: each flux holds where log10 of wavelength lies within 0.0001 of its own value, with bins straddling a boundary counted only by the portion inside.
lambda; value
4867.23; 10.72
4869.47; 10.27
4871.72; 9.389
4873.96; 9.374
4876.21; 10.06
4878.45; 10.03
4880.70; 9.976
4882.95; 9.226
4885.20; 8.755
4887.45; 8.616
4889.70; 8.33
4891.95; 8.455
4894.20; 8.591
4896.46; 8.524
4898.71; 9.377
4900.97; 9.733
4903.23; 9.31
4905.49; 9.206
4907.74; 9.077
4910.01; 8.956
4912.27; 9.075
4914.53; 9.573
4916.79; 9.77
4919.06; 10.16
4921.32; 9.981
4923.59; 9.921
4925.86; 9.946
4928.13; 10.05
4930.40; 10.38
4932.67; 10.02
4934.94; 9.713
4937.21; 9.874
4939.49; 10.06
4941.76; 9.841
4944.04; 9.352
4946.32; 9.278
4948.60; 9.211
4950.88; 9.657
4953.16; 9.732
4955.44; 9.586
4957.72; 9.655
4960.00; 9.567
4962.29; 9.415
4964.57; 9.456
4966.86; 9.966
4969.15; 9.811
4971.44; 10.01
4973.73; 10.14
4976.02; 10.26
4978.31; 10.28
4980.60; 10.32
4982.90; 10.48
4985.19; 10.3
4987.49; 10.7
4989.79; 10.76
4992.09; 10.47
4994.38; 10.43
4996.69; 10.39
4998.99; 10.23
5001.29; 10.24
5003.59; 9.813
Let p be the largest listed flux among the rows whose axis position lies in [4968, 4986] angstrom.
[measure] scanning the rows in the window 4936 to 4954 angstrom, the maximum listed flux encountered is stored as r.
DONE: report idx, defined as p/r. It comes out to 1.04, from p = 10.48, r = 10.06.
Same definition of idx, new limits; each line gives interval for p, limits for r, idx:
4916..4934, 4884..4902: 1.07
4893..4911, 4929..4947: 0.94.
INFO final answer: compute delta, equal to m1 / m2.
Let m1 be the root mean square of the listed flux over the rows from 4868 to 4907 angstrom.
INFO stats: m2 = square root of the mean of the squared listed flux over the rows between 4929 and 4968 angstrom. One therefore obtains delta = 0.96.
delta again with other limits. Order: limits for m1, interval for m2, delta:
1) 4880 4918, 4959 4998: 0.90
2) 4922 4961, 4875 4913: 1.07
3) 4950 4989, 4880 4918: 1.09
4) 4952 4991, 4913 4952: 1.02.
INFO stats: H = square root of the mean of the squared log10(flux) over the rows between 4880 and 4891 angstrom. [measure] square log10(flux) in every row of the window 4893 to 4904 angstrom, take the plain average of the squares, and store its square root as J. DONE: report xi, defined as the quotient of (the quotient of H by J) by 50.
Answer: 0.0199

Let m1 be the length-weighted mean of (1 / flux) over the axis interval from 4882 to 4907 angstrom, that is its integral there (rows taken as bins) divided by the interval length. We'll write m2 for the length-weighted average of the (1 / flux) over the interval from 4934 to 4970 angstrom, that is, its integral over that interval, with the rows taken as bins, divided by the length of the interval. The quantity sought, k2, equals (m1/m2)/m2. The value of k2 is 10.4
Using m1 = 0.112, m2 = 0.104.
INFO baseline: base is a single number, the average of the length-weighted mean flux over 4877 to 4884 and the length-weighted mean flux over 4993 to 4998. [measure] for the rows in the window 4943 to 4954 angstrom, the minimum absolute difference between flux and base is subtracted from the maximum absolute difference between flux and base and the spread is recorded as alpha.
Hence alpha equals 0.5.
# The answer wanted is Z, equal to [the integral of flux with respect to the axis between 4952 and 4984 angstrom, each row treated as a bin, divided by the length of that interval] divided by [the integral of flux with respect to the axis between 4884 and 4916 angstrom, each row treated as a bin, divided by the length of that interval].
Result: 1.10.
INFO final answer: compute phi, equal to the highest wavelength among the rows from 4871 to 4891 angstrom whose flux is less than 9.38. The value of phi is 4889.70 angstrom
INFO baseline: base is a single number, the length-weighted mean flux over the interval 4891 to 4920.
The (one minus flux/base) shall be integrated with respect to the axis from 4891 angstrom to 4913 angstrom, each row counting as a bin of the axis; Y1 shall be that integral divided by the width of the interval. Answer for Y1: 0.020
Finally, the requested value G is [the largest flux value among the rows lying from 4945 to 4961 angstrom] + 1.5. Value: 11.2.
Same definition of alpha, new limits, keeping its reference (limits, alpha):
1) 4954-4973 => 0.6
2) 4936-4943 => 0.2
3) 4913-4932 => 0.5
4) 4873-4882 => 0.7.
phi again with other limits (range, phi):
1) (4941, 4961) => 4948.60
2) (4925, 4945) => 4944.04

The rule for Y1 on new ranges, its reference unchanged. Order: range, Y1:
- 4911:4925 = -0.057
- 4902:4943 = -0.055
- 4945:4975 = -0.048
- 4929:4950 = -0.058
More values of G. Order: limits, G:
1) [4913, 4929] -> 11.7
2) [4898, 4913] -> 11.2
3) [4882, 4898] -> 10.7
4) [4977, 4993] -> 12.3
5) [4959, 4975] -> 11.6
